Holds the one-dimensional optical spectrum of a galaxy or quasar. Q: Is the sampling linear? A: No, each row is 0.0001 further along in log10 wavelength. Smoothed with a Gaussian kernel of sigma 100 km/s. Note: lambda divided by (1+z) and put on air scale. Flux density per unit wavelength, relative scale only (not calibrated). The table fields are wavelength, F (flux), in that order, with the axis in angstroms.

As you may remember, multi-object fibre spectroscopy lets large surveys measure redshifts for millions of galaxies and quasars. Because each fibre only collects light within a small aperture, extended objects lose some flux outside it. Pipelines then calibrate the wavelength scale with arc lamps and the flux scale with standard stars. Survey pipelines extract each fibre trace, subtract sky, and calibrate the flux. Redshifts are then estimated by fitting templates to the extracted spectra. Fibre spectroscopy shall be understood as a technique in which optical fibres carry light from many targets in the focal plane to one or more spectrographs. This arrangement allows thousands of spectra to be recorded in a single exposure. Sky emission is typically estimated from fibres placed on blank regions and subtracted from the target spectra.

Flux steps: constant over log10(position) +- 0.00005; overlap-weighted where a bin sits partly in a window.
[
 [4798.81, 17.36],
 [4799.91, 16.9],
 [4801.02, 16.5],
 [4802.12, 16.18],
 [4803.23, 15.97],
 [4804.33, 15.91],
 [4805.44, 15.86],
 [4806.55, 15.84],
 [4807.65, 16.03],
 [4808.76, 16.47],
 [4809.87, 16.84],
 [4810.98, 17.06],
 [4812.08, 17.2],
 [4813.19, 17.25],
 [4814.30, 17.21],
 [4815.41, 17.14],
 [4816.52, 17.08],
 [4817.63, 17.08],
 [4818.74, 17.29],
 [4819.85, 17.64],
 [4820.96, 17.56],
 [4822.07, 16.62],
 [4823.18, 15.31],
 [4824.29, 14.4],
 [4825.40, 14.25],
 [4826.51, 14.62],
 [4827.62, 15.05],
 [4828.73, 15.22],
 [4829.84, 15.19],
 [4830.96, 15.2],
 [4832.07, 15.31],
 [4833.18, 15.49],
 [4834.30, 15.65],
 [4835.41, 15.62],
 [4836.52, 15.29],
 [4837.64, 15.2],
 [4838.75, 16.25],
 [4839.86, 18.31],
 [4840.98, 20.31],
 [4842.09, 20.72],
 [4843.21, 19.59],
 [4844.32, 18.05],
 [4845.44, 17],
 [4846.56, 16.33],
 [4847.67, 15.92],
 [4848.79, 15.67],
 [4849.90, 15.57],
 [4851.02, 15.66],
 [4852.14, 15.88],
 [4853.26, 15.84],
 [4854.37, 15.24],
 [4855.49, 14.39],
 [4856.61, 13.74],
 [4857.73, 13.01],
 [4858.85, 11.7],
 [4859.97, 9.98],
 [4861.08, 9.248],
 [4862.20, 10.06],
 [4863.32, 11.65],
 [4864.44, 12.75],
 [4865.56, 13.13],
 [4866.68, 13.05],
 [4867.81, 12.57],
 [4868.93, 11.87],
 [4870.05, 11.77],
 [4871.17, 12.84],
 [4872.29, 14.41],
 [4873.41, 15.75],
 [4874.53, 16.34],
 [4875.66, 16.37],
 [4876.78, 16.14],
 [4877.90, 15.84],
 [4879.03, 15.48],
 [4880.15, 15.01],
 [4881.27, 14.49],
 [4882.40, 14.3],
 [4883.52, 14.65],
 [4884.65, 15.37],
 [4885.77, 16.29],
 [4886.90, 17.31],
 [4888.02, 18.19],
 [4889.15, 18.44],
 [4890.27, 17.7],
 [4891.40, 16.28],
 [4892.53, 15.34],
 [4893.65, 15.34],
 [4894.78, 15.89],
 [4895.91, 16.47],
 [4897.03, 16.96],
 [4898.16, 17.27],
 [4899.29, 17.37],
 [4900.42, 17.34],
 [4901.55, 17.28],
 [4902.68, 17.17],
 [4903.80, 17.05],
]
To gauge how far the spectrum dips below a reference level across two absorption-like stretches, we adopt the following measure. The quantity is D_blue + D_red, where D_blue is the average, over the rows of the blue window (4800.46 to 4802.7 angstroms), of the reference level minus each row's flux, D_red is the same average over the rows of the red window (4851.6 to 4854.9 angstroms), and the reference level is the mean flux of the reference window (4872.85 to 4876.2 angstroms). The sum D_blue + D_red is 0.3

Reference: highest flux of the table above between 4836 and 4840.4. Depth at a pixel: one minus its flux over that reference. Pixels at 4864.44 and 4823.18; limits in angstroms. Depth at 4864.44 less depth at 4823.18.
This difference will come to 0.14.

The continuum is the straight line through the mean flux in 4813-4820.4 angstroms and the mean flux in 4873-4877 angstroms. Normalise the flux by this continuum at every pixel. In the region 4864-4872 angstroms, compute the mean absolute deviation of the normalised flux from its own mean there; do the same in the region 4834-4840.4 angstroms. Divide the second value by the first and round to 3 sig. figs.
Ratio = 1.97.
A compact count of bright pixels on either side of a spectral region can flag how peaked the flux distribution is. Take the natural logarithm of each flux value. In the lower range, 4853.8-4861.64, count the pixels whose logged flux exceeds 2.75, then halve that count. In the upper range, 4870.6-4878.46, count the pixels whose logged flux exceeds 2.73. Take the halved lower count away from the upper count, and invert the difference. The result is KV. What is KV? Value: 0.20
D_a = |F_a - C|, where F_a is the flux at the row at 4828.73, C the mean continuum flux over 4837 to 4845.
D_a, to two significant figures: 3.1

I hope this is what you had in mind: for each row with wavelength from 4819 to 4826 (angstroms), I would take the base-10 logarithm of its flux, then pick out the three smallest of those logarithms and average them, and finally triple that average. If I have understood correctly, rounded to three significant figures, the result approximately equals 3.50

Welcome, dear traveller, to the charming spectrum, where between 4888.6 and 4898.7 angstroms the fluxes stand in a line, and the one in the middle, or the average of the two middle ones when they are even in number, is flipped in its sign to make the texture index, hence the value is -16.47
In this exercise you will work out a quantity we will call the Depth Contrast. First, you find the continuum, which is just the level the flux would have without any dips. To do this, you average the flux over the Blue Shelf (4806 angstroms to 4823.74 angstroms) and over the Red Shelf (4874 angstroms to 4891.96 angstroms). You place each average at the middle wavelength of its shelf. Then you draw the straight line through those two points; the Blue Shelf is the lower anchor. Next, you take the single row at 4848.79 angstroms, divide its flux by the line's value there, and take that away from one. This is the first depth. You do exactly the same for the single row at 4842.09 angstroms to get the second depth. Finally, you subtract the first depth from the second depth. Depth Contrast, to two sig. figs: -0.30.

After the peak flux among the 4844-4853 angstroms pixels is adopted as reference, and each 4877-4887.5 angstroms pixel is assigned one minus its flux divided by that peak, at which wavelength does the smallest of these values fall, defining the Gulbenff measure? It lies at 4886.90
